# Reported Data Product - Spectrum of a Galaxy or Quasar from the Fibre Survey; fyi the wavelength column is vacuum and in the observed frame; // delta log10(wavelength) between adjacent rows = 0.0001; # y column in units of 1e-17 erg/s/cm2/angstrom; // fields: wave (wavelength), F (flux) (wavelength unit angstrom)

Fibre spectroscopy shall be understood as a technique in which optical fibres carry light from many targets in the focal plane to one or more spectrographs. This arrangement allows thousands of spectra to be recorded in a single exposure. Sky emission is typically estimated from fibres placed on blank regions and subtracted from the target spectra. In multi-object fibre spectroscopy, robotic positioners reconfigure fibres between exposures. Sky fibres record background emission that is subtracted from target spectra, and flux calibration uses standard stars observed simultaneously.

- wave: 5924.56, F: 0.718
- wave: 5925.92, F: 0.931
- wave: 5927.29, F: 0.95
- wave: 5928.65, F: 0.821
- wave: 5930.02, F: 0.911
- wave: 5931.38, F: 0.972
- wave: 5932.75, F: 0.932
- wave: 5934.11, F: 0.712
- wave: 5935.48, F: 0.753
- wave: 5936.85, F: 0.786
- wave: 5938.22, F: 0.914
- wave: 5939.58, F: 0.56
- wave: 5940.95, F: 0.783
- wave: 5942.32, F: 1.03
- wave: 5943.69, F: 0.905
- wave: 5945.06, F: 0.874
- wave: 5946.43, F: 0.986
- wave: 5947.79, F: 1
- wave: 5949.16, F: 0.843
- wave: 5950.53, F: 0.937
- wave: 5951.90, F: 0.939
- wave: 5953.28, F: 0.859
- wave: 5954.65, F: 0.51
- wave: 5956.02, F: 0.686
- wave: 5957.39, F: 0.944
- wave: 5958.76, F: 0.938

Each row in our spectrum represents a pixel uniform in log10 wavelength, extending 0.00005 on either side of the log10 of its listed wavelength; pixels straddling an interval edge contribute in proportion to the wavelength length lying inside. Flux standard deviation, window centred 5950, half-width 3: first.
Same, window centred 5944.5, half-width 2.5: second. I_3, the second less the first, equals 0.01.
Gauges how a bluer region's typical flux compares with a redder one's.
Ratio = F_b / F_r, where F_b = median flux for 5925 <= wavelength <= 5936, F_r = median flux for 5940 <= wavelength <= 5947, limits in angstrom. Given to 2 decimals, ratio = 1.02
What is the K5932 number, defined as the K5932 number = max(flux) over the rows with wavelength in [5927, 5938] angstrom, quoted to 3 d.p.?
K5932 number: 0.972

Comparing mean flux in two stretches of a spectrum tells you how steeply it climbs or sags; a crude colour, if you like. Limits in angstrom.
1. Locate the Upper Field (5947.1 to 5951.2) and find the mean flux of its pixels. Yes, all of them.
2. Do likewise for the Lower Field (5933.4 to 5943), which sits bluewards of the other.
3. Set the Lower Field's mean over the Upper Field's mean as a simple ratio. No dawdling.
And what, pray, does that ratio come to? 0.85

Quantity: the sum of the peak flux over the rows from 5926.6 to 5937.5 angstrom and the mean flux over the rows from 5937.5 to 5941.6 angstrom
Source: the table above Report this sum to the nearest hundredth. 1.72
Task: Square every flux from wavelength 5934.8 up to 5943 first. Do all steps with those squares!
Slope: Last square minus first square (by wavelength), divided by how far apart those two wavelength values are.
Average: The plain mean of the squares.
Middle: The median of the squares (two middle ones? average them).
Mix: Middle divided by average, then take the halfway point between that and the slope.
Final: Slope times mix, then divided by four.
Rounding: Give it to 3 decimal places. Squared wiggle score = 0.009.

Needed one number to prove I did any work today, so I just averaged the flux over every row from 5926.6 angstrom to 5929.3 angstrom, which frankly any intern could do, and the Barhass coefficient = 0.89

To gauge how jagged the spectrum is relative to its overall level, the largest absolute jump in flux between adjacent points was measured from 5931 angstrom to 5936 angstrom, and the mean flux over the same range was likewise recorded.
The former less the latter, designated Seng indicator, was -0.62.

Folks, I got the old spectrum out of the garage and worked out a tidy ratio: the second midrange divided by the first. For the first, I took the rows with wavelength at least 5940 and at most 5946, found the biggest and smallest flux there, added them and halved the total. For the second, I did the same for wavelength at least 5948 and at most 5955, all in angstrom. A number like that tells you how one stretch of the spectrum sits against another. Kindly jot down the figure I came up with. 0.80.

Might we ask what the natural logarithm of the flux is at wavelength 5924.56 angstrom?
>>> -0.33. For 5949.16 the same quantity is -0.17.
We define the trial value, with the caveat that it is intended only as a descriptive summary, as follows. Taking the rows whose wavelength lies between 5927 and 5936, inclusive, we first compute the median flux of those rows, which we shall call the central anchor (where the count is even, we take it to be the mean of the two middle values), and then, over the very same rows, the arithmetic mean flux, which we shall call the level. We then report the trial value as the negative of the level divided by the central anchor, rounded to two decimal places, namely -0.95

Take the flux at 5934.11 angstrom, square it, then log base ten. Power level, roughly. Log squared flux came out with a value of -0.30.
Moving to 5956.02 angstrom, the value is -0.33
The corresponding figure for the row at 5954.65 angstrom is -0.58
